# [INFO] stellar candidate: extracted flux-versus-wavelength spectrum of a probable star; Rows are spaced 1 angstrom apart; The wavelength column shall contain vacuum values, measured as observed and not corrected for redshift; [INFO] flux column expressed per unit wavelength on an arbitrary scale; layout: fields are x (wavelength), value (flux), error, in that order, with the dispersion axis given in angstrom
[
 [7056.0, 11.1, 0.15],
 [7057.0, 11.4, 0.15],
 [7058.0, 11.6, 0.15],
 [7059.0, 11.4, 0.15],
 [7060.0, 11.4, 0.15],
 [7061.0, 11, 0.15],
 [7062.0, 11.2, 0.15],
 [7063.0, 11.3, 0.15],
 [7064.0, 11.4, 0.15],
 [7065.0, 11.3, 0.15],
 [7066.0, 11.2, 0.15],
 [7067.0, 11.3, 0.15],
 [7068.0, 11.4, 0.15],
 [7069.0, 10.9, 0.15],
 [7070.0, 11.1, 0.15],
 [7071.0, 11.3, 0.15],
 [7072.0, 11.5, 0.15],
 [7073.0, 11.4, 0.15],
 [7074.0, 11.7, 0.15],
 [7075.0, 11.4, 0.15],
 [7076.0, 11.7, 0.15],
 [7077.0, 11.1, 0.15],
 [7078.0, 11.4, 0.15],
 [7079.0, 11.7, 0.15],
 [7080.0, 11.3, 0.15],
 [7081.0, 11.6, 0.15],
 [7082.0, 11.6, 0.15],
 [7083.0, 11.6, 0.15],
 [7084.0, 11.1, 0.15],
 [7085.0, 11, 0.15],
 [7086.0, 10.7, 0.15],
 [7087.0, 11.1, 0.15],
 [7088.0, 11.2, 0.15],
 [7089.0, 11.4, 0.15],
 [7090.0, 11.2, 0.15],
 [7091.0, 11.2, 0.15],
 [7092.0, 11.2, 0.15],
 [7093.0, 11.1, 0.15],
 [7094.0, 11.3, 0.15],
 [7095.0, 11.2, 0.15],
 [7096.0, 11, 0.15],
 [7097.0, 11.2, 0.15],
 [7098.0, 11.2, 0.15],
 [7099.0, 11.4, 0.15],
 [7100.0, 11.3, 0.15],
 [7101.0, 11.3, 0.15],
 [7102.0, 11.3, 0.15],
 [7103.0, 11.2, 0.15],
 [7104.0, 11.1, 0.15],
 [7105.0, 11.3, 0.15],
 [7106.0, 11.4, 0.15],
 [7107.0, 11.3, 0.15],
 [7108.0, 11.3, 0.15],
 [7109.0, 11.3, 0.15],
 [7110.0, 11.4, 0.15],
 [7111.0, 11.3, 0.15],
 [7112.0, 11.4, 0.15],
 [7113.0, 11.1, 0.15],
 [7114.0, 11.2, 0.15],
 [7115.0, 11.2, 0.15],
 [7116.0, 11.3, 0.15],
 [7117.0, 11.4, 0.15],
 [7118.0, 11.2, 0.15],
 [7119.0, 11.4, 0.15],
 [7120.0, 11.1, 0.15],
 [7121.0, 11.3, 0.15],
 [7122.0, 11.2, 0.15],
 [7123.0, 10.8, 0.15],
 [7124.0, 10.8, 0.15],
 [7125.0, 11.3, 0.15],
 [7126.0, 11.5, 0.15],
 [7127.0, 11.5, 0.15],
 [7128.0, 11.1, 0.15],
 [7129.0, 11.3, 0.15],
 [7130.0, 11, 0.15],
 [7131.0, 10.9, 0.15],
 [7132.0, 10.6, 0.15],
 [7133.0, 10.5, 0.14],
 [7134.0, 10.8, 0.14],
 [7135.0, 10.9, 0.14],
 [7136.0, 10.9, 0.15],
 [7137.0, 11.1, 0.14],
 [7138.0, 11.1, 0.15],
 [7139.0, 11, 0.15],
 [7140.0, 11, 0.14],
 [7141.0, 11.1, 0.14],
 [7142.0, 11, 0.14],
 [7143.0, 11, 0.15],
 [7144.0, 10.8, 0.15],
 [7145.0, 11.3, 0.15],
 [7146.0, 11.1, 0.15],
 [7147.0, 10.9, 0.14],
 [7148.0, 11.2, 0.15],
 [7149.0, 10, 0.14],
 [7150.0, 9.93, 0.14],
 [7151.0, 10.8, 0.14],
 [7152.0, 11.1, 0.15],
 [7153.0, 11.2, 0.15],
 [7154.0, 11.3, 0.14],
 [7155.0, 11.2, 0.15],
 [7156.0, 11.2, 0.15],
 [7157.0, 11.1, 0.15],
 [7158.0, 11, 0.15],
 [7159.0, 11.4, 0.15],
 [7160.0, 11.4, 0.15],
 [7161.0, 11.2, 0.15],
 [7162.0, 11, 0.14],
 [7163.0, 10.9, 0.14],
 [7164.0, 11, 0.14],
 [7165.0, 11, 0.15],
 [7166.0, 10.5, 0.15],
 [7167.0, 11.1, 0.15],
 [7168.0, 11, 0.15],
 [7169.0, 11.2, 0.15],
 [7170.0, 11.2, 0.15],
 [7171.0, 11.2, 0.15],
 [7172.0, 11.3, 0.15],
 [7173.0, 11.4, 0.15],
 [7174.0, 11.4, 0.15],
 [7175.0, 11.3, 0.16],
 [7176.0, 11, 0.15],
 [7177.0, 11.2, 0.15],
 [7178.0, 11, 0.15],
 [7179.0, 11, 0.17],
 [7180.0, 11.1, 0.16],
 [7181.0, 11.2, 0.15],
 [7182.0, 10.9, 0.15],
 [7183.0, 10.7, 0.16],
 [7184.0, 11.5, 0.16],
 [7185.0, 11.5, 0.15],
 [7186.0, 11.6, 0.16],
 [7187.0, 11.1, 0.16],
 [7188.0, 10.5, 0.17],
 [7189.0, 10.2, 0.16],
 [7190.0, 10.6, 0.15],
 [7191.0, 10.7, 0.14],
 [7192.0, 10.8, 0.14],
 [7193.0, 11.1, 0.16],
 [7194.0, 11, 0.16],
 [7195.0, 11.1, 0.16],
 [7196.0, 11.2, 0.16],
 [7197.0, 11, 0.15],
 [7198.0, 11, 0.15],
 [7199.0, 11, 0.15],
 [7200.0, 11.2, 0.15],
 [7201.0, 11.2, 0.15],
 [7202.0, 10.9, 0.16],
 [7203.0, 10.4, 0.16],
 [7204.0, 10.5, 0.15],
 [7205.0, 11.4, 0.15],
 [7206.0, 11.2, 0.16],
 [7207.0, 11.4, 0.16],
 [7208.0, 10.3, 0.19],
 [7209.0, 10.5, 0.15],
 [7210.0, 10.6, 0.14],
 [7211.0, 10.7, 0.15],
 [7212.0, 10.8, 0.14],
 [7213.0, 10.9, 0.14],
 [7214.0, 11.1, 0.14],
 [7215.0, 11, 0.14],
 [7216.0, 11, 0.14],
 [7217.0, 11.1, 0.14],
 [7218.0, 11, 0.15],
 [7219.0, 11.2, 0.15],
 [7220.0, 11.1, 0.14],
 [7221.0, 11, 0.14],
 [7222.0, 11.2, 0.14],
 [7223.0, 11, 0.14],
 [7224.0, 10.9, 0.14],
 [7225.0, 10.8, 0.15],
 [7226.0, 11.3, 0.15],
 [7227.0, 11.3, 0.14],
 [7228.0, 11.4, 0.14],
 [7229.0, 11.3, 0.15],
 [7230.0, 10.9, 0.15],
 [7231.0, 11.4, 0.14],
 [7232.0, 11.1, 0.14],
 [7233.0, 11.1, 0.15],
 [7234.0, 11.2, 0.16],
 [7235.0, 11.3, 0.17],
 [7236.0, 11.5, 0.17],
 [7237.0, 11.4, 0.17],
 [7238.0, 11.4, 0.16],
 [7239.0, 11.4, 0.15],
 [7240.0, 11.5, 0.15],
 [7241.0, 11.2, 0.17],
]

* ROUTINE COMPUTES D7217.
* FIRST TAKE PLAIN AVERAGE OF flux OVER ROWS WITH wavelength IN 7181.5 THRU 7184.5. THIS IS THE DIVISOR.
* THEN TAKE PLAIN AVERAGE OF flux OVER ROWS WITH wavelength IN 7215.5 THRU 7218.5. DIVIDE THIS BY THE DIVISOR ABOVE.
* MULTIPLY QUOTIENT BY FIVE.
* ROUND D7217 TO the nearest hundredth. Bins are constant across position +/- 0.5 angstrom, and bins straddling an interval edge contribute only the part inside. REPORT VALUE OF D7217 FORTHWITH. 5.00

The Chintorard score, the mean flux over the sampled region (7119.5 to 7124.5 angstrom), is 11.0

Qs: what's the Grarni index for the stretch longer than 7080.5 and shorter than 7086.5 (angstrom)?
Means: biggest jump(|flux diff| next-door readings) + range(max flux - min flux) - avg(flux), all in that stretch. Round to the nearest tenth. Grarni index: -9.9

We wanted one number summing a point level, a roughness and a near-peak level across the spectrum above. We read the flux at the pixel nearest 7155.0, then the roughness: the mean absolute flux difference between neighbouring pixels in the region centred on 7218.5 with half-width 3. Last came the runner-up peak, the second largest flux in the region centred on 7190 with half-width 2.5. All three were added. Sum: 22.0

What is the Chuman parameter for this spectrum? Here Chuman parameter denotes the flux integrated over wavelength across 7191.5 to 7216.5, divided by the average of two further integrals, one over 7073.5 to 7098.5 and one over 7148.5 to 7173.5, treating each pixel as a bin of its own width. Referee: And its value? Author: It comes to 0.980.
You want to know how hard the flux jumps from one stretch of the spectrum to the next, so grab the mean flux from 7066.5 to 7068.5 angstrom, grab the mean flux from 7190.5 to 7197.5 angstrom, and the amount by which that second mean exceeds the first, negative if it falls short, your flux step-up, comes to -0.36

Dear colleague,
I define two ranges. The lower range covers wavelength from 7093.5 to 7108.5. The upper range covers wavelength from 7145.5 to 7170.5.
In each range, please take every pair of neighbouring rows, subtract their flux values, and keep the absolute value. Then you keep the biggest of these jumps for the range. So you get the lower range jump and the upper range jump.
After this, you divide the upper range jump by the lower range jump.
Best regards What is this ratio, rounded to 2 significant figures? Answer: 6.0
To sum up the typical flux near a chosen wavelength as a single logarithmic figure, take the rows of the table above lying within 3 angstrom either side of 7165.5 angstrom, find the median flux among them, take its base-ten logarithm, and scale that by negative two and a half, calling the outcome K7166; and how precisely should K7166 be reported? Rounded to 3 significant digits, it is -2.60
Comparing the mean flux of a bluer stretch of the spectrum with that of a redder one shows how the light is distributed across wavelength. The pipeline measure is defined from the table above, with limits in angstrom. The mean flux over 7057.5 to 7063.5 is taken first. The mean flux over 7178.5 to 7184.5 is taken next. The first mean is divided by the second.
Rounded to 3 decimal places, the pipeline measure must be 1.023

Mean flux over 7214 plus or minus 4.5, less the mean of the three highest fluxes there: -0.16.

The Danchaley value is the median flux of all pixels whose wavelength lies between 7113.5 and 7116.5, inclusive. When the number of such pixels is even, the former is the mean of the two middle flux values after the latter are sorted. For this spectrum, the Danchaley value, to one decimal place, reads 11.2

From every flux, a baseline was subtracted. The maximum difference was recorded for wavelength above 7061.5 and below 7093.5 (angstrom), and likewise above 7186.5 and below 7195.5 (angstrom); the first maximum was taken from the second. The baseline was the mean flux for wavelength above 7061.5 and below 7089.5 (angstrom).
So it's -0.6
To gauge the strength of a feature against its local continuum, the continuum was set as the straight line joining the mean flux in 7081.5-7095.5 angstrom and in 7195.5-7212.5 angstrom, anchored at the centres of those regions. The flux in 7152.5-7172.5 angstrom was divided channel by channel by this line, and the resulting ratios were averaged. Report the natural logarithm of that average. 0.010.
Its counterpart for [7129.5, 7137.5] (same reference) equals -0.023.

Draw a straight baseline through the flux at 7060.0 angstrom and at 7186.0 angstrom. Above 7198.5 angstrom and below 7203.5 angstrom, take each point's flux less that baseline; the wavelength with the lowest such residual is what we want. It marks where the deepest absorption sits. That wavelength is 7203.0 angstrom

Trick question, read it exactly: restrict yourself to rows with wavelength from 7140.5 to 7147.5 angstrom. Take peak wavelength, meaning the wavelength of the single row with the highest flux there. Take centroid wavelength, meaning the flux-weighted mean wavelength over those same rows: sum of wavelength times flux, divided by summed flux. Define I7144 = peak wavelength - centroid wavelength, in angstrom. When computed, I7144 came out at 1.0 angstrom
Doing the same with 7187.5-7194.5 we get 2.0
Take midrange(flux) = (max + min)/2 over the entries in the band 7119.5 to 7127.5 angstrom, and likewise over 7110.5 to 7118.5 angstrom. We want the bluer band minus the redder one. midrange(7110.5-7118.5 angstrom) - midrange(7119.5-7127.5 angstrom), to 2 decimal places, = 0.10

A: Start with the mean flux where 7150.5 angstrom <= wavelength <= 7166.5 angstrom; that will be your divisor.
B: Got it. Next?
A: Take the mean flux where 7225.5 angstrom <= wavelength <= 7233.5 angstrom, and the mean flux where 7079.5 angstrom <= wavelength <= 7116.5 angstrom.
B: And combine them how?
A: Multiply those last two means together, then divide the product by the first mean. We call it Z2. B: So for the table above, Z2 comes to 11.4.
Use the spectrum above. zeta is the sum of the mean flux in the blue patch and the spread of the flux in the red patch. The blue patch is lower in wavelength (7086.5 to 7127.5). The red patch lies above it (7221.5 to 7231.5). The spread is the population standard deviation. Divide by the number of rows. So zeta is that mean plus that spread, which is 11.5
